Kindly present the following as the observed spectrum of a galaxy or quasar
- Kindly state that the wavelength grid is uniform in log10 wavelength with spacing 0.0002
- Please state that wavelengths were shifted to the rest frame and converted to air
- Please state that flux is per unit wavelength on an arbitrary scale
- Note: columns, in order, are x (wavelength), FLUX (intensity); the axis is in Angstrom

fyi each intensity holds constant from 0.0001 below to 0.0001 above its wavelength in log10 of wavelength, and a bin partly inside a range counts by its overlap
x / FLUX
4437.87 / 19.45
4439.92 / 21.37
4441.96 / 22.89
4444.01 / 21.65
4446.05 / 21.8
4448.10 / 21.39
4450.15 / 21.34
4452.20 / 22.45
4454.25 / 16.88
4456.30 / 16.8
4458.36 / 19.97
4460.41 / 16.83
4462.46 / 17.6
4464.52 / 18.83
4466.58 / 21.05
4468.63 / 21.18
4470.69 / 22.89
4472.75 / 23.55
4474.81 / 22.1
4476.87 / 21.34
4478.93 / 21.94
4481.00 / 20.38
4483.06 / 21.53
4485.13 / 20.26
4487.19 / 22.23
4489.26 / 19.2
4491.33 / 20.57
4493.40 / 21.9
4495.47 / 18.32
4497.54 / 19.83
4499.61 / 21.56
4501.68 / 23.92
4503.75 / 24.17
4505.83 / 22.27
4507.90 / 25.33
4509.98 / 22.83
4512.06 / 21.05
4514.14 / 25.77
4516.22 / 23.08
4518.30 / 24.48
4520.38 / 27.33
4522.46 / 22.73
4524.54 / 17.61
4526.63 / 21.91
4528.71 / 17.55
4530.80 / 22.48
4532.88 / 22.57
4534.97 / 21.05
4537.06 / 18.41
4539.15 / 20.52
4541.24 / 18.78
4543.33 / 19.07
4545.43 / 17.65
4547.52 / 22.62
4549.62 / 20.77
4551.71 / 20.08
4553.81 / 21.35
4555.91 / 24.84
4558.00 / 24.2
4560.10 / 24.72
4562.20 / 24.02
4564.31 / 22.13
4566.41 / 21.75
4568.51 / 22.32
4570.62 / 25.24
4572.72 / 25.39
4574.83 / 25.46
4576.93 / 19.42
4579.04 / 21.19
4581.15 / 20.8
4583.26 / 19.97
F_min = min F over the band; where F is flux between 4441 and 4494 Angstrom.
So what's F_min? 16.8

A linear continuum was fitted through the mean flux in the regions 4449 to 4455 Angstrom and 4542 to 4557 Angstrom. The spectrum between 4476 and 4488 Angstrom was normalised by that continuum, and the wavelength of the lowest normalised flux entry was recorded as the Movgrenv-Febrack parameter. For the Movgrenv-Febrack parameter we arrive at 4485.13 Angstrom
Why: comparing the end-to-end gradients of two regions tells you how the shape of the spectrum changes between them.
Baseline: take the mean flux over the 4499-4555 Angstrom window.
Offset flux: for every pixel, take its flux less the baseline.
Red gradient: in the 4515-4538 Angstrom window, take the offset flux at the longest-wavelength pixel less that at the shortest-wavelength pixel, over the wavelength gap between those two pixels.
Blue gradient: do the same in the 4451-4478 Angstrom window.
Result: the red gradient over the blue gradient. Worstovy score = 5.0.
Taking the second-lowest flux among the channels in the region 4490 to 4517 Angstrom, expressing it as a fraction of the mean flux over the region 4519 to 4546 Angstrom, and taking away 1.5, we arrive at -0.54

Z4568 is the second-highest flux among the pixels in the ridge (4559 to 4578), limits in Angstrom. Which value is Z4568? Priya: 25.39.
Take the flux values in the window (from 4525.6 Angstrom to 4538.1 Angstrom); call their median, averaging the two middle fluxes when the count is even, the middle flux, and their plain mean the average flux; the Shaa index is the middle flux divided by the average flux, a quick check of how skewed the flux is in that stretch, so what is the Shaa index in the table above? 1.04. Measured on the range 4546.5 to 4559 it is 0.99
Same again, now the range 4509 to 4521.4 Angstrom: 0.99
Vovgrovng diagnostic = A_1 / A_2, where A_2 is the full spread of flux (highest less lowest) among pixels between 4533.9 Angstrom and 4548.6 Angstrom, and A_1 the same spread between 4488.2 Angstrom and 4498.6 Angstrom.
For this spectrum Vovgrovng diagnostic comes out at 0.72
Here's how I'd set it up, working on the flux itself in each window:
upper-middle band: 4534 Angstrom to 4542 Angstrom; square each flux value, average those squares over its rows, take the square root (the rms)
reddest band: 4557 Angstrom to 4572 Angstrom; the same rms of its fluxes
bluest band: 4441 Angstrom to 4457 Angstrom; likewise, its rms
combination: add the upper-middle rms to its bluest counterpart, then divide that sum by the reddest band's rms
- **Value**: 1.7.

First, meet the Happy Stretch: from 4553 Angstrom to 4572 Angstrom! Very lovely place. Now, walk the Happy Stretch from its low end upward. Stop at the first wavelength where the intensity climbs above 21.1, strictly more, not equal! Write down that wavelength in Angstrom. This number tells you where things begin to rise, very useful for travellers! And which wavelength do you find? 4553.81 Angstrom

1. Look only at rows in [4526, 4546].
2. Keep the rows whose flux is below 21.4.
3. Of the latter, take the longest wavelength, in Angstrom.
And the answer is 4545.43 Angstrom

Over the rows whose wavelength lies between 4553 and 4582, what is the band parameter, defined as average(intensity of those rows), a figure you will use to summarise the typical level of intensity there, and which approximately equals 23.1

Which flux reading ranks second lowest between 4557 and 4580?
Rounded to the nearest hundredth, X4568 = 21.19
